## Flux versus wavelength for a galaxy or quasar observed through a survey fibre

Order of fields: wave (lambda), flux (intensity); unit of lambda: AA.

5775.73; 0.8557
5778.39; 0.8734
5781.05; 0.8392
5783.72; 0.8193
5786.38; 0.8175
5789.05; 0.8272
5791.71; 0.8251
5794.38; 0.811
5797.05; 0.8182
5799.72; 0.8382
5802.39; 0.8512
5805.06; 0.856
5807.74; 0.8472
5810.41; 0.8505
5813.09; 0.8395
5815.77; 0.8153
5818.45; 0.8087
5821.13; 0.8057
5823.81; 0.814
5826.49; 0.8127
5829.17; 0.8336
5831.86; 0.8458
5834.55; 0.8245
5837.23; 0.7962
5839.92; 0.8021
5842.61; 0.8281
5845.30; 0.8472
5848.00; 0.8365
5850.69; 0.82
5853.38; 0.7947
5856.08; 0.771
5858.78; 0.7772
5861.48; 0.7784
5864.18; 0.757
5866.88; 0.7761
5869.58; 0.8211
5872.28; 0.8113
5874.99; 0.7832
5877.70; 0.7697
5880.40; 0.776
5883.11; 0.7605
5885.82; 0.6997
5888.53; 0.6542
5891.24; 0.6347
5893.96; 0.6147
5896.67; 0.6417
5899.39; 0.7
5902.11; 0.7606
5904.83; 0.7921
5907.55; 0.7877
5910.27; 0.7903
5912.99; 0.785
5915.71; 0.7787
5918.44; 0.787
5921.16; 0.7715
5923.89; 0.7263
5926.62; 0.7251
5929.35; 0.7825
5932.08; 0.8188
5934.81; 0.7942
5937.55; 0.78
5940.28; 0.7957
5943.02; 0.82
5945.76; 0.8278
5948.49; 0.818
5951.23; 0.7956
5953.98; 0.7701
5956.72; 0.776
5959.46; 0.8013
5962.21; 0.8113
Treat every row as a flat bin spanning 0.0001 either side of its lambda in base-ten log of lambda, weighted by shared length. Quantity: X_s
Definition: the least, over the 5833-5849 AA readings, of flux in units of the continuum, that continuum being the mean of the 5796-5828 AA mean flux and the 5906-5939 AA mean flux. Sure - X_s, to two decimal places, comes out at 0.99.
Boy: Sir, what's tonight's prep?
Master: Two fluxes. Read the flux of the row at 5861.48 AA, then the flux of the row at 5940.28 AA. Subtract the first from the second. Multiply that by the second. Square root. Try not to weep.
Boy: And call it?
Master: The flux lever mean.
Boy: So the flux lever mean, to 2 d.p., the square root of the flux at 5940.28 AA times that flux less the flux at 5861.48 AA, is 0.12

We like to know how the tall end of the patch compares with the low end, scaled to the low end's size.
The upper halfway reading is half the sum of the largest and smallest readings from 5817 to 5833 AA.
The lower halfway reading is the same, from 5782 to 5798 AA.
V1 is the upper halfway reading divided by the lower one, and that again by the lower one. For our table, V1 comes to 1.23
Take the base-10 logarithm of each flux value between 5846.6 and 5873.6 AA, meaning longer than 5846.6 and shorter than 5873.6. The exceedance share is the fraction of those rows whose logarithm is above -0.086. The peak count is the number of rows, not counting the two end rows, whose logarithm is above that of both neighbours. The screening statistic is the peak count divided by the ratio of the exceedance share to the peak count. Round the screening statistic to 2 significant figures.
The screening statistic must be 20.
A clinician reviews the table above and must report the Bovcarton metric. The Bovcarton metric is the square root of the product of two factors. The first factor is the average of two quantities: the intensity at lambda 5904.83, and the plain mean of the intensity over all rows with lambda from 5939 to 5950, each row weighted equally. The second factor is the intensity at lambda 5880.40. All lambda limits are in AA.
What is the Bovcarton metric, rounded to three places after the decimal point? 0.790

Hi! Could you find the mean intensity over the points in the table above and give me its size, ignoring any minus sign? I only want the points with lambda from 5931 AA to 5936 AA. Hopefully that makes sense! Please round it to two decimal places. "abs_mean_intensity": 0.81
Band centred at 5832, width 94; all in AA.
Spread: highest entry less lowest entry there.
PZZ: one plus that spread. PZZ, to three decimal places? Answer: 1.099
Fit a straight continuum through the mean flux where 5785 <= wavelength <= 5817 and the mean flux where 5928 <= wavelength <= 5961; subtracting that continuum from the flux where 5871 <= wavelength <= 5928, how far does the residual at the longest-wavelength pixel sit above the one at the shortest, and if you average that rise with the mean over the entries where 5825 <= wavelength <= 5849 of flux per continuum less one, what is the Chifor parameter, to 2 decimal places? -0.04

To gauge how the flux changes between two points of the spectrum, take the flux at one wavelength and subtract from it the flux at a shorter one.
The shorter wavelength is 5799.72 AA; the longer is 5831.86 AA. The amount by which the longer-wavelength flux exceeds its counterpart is 0.01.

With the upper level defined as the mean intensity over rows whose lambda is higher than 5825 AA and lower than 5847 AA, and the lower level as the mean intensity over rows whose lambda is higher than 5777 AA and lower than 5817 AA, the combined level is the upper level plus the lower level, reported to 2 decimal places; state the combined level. 1.66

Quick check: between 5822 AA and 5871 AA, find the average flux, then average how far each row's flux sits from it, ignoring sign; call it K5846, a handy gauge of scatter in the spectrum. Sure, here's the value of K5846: 0.023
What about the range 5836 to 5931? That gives 0.042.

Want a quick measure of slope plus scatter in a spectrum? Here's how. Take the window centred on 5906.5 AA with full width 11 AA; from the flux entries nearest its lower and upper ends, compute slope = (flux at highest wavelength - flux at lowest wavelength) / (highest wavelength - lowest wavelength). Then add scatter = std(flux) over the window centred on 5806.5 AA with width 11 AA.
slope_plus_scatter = 0.007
